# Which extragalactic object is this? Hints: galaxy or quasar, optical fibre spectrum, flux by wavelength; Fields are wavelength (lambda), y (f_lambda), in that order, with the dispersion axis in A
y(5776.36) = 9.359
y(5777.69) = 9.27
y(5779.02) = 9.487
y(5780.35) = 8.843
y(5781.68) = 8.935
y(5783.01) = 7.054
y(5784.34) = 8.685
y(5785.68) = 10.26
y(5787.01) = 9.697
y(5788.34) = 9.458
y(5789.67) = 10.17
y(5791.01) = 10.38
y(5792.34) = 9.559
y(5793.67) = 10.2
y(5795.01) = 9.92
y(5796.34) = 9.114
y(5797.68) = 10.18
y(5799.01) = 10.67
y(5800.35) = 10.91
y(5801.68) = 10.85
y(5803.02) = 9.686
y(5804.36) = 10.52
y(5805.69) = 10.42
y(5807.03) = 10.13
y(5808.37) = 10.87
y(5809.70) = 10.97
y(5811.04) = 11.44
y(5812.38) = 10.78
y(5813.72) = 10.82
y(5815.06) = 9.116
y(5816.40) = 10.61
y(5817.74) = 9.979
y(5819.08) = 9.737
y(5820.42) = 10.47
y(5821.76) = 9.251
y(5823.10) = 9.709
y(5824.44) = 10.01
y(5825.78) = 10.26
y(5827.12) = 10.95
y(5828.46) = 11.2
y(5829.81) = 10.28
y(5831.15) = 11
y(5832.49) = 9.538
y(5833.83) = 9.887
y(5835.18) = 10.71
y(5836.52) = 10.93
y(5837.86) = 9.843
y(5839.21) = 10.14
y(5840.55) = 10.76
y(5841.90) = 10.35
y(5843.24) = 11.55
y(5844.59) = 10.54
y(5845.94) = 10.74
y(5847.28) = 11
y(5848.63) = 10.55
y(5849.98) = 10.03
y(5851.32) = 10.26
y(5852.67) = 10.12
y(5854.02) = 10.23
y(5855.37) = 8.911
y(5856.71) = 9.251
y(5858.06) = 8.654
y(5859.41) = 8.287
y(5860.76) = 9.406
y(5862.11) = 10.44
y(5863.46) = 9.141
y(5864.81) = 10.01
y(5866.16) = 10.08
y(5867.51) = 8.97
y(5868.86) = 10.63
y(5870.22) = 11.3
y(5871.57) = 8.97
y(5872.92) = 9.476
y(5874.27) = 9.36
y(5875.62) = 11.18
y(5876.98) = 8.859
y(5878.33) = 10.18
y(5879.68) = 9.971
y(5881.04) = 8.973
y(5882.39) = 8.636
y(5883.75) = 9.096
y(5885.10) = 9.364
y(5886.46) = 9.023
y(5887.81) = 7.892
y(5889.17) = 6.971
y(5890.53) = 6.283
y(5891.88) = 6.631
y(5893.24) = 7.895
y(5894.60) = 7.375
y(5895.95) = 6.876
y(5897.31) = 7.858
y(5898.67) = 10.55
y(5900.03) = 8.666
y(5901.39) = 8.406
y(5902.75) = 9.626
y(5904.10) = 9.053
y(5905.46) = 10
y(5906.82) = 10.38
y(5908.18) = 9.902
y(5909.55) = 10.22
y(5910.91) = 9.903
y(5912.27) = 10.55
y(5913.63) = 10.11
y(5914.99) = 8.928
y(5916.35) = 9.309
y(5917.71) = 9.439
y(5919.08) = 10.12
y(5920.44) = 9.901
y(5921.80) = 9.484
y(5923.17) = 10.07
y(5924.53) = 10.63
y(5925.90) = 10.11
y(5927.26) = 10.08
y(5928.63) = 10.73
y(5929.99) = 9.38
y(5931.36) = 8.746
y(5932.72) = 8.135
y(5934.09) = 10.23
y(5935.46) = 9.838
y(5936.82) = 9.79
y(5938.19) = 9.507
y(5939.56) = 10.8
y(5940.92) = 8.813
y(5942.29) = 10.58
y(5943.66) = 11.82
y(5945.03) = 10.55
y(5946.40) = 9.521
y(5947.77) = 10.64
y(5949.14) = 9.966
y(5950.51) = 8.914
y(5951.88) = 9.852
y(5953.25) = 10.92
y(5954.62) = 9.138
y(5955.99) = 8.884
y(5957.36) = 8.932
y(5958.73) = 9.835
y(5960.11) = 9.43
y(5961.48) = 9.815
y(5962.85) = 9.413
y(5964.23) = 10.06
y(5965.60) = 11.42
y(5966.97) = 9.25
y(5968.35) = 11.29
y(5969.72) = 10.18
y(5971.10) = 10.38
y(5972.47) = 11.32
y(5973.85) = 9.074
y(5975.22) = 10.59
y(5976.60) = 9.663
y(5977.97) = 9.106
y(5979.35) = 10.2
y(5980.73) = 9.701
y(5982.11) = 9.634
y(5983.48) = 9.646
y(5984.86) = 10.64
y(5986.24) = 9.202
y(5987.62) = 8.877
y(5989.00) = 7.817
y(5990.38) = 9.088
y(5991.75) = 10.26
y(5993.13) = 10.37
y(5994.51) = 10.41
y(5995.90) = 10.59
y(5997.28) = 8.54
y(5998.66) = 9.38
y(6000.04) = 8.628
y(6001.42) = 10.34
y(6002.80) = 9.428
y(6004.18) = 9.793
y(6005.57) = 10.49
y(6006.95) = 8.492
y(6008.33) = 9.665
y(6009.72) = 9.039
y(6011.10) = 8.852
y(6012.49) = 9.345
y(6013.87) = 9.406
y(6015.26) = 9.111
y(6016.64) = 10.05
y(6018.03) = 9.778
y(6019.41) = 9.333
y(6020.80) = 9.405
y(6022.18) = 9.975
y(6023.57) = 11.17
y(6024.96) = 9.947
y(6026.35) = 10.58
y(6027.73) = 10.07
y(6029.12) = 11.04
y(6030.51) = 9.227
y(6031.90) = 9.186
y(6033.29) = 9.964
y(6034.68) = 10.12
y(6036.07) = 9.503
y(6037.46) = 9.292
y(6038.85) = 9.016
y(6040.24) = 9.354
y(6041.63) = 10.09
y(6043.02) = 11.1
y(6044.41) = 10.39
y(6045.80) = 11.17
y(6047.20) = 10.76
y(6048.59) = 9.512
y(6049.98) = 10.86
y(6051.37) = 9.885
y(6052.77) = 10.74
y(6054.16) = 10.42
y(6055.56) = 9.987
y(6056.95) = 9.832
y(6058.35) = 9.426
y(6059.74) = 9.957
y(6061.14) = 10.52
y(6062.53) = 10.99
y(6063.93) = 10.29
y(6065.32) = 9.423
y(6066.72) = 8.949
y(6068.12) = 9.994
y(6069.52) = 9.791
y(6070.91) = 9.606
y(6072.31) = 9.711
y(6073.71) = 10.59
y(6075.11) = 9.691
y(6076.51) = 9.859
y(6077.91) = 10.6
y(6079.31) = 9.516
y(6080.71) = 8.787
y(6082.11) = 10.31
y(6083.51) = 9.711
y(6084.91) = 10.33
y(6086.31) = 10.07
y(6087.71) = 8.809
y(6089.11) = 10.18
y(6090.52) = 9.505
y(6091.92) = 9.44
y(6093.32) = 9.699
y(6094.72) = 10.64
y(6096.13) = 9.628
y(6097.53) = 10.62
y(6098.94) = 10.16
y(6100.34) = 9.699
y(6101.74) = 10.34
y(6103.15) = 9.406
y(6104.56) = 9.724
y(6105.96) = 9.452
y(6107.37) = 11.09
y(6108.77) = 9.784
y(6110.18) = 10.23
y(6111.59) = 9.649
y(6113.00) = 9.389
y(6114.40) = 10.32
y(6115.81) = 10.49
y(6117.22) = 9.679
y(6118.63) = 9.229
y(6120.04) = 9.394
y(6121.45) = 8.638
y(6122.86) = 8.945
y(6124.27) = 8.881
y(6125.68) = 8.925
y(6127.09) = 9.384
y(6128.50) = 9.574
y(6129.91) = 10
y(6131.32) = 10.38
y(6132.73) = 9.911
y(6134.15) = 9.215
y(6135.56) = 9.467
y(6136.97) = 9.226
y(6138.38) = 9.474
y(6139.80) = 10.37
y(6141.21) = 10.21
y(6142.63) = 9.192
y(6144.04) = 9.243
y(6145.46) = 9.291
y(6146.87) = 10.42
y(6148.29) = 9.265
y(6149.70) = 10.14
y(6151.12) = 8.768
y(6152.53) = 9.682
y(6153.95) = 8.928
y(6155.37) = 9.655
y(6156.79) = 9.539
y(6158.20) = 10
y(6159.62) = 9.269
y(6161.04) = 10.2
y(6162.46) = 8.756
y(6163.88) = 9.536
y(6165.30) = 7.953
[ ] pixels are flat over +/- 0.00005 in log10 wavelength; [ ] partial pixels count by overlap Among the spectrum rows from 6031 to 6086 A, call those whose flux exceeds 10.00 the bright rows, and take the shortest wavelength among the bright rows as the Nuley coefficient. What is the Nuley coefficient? 6034.68 A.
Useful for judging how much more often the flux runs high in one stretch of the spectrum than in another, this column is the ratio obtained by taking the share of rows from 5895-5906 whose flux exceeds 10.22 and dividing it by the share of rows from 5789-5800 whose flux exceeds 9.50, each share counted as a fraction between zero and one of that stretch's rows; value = 0.14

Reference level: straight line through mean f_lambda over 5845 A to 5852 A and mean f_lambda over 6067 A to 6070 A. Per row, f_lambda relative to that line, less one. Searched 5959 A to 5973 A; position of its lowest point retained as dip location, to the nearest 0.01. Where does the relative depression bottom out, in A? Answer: 5966.97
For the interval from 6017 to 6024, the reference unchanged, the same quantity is 6019.41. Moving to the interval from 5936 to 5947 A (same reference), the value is 5940.92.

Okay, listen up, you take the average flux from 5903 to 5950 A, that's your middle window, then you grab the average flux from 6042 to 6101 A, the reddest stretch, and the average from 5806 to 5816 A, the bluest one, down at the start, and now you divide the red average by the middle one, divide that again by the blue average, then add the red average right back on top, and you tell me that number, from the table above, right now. 10.1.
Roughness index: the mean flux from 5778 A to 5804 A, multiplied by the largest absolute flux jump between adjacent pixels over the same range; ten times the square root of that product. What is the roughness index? 42.7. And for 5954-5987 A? 47.1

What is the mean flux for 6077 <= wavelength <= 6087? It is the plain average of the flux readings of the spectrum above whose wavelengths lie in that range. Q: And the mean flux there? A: 9.9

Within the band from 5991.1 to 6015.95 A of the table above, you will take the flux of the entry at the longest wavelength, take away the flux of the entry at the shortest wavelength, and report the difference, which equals -1.1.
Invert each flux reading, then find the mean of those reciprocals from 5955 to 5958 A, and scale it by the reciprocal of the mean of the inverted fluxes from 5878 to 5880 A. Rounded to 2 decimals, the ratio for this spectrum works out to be 1.13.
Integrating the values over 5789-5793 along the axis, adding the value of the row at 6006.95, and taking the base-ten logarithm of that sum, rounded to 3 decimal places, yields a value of 1.687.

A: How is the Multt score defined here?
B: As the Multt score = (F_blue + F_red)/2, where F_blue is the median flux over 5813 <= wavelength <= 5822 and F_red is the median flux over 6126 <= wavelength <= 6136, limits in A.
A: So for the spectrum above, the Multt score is 9.8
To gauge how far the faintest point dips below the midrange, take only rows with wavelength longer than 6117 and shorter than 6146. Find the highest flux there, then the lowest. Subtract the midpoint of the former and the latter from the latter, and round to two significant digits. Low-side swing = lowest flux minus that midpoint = -0.87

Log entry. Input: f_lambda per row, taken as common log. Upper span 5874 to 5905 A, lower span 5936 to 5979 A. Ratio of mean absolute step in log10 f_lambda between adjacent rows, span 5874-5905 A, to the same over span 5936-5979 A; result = 1.1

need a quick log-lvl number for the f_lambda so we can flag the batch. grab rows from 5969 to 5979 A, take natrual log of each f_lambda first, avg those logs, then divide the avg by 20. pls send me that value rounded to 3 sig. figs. 0.115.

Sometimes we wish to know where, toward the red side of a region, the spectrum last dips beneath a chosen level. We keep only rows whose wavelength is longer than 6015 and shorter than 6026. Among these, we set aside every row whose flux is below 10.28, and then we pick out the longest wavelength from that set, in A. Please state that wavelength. 6024.96 A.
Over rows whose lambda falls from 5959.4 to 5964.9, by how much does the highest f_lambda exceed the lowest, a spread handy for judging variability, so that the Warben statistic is 0.65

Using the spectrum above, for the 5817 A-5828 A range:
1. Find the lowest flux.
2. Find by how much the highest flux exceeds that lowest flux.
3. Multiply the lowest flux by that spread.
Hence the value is 16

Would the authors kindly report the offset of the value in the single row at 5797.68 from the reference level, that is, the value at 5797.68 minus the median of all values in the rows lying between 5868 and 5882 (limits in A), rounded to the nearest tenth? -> 0.5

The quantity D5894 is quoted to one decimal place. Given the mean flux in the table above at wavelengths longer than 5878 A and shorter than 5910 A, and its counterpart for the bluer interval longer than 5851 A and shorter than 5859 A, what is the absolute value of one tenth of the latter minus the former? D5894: 7.8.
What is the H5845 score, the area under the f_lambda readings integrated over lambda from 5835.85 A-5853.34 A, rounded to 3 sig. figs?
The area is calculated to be 184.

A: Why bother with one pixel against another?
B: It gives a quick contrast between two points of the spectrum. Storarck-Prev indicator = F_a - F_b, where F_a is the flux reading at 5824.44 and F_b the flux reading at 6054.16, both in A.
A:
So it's -0.4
